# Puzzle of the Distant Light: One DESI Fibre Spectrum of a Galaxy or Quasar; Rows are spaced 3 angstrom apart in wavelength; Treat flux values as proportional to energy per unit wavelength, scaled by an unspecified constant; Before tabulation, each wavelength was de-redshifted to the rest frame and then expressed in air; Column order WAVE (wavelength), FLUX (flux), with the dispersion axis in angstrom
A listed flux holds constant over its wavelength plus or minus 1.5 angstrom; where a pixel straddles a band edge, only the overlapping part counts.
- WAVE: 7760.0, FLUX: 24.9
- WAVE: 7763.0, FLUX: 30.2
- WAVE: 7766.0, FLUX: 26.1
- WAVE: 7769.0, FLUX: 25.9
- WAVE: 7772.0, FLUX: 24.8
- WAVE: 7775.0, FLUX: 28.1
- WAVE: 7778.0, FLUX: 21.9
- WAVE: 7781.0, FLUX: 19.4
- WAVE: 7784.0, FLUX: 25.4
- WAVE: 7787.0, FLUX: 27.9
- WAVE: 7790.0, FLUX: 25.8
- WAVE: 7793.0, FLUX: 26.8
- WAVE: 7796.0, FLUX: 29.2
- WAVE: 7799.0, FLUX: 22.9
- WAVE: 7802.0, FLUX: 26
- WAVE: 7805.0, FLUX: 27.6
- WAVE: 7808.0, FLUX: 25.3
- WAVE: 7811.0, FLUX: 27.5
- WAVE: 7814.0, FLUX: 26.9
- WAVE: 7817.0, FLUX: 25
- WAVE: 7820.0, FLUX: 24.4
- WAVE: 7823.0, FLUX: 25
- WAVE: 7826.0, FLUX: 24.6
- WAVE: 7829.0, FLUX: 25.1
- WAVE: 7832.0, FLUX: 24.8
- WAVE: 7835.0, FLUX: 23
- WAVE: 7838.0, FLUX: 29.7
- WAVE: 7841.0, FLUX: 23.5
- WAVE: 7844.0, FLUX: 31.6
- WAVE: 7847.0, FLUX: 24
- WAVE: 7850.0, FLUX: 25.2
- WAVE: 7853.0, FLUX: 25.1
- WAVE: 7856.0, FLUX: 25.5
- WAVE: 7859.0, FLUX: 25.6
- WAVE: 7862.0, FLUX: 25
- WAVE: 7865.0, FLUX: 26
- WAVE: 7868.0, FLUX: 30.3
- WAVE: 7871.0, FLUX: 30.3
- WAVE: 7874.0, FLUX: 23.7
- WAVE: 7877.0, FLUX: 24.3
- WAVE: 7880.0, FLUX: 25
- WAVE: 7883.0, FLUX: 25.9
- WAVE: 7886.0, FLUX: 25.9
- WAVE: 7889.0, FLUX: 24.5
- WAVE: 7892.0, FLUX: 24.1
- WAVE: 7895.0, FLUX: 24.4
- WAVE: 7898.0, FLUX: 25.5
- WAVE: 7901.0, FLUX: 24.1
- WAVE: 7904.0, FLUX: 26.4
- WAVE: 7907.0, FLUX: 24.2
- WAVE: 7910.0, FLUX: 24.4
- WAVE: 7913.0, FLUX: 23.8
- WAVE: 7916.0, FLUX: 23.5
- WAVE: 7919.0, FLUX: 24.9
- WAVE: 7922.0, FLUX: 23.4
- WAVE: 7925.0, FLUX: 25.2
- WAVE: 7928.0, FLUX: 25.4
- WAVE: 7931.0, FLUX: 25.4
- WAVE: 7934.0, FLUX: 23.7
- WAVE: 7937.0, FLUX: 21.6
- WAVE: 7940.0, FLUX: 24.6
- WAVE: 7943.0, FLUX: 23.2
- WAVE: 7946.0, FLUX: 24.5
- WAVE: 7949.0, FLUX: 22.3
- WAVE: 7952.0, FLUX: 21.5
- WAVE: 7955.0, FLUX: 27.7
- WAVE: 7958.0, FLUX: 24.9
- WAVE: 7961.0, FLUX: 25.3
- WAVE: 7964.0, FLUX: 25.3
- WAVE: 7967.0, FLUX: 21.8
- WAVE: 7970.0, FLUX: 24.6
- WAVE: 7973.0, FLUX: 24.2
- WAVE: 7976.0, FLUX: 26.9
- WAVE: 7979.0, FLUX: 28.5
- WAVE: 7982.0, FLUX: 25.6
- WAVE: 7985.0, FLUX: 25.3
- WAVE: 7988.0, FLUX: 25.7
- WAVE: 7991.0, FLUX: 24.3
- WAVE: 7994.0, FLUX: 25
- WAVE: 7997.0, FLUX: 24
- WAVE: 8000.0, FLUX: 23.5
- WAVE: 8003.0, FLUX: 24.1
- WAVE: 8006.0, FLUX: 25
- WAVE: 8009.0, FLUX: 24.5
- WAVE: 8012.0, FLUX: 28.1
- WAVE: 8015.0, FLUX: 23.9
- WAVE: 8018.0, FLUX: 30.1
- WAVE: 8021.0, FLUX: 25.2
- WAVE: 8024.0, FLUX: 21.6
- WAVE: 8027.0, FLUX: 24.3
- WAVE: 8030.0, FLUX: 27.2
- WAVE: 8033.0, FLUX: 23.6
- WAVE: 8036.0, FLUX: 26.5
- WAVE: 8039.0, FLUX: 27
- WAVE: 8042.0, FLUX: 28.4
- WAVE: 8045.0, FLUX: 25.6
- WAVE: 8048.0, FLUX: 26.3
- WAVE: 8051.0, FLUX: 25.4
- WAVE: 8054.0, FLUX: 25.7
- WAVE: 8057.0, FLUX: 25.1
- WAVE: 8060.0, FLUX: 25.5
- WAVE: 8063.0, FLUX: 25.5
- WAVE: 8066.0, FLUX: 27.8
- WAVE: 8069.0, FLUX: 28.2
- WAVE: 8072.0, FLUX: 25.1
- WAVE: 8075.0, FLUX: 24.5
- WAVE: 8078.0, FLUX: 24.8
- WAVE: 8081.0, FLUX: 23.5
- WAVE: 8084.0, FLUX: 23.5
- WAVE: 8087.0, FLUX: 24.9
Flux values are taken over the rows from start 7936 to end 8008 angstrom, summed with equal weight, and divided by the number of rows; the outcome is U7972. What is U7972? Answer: 24.6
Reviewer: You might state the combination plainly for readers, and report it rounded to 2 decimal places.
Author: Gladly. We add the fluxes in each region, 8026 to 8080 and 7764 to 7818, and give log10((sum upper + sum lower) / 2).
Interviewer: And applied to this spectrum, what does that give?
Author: 2.67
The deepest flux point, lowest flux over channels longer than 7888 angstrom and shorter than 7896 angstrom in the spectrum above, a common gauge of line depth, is 24.1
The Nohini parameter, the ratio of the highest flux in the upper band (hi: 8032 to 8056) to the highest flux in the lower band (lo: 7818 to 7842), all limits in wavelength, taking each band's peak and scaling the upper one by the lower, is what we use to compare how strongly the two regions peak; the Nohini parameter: 0.96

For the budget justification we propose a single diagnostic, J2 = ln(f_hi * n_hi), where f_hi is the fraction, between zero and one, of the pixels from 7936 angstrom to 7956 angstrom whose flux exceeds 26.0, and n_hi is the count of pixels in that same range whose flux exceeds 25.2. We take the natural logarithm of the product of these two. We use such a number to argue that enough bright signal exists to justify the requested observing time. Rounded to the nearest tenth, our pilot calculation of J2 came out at -1.9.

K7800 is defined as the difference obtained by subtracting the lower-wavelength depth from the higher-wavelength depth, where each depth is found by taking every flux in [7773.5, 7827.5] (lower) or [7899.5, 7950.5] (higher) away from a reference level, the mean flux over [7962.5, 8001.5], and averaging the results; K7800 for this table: 1.4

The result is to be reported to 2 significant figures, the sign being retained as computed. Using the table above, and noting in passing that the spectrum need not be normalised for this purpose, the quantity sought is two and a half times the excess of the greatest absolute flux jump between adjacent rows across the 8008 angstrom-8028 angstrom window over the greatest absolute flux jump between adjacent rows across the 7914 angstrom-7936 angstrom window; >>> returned 11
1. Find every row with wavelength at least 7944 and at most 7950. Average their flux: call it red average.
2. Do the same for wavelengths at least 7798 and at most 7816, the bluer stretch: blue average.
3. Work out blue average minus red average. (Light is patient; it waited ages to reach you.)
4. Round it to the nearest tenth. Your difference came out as 2.6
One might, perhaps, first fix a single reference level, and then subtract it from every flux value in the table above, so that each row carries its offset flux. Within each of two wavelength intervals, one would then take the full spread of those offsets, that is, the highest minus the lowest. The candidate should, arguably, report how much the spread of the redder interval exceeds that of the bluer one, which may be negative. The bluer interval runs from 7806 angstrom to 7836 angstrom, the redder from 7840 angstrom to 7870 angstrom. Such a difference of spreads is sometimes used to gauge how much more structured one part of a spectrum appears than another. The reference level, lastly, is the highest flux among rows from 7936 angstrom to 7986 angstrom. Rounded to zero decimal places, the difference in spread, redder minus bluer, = 4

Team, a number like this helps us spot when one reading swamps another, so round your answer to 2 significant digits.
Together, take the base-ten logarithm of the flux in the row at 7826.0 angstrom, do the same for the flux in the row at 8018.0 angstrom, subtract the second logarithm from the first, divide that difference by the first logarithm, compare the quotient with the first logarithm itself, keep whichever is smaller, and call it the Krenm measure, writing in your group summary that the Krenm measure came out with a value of -0.063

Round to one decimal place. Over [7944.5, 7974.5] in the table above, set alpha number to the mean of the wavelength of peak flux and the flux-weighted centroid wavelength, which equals 7957.3 angstrom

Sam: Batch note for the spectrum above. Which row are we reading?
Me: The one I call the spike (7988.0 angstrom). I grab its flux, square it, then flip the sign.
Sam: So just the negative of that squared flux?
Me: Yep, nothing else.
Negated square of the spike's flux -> -660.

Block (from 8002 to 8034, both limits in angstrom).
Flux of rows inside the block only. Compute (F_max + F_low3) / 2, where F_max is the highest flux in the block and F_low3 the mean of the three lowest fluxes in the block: 26.6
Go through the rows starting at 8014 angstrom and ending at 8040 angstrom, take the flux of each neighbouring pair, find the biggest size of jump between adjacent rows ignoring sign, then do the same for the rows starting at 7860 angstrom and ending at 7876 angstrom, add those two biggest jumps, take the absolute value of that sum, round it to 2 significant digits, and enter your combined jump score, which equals 13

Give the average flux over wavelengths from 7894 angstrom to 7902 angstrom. 24.7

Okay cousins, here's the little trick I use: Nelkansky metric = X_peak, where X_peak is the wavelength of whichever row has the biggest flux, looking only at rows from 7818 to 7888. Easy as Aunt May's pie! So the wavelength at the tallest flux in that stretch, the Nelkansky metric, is 7844.0 angstrom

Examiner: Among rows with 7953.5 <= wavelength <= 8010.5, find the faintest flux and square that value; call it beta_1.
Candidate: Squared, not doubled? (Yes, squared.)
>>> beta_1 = 475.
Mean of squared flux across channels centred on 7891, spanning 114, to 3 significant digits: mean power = 638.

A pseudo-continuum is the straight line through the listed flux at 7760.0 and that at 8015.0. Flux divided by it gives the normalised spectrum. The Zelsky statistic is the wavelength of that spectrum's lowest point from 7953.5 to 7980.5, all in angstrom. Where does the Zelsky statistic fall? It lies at 7967.0 angstrom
